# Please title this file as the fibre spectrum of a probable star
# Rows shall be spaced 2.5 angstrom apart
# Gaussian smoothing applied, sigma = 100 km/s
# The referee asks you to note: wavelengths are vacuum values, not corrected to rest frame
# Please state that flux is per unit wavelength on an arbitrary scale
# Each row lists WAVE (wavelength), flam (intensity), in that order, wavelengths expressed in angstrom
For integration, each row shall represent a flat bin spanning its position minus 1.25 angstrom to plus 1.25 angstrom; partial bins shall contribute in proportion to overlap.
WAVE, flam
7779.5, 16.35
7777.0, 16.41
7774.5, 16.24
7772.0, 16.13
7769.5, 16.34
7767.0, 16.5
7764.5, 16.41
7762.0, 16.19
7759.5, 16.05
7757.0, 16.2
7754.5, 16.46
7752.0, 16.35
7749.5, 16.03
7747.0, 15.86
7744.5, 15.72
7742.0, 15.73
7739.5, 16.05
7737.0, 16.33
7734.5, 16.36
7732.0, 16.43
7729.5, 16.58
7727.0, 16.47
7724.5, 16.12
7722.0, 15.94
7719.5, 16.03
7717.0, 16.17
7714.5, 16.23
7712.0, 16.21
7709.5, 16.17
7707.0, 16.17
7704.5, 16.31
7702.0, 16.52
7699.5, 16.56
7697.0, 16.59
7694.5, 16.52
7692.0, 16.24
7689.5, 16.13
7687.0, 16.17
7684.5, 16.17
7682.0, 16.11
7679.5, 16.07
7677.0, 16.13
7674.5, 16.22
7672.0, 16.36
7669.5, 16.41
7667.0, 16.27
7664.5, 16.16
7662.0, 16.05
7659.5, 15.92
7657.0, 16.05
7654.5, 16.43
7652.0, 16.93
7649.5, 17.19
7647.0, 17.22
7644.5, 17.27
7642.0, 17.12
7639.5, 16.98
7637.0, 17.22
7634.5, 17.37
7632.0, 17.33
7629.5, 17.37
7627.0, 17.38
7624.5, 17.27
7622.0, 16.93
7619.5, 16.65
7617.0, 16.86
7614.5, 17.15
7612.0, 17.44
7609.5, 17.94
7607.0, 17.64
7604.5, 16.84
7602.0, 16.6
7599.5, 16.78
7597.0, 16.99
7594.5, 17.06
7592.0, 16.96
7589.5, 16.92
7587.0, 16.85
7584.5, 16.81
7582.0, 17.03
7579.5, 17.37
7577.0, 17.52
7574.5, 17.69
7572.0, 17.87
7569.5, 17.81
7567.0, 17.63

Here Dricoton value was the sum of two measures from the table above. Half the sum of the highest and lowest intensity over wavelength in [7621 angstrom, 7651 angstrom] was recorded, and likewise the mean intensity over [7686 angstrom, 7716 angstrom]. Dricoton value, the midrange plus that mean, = 33.5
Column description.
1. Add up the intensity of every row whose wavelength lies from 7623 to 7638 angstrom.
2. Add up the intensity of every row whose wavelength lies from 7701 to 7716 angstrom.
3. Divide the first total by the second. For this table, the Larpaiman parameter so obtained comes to 1.1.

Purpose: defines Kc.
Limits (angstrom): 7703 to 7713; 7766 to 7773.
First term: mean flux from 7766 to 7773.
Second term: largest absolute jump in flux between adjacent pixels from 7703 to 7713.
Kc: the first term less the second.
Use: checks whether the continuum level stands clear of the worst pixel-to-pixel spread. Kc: 16.2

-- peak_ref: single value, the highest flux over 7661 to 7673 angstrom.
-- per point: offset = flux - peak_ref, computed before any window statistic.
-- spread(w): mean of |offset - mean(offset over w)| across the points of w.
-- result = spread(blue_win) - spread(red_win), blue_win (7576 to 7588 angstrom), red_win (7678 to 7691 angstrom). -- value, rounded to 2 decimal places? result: 0.23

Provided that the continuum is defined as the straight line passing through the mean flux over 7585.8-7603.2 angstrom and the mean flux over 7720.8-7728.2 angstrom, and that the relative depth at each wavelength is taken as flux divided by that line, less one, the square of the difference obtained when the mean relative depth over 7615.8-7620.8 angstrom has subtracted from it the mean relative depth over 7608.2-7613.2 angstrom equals 0.0028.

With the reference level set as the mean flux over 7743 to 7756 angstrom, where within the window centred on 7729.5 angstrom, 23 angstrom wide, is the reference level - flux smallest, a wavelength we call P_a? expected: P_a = 7729.5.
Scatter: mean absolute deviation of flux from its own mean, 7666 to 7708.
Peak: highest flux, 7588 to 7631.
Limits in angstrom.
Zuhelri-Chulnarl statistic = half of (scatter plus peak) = 9.04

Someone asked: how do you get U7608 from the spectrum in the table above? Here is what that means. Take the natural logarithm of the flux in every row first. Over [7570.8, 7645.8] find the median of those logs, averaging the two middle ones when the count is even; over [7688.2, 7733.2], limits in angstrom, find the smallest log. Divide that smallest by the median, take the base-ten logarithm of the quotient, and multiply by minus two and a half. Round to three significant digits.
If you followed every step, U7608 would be 0.0280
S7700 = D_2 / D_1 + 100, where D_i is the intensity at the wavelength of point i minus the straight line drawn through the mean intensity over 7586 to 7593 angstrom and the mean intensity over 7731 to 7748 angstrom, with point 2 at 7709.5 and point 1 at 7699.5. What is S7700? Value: 100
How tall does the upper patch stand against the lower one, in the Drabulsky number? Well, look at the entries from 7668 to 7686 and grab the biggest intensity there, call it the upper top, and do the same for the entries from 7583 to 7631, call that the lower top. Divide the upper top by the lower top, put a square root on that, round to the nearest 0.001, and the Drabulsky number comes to 0.956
